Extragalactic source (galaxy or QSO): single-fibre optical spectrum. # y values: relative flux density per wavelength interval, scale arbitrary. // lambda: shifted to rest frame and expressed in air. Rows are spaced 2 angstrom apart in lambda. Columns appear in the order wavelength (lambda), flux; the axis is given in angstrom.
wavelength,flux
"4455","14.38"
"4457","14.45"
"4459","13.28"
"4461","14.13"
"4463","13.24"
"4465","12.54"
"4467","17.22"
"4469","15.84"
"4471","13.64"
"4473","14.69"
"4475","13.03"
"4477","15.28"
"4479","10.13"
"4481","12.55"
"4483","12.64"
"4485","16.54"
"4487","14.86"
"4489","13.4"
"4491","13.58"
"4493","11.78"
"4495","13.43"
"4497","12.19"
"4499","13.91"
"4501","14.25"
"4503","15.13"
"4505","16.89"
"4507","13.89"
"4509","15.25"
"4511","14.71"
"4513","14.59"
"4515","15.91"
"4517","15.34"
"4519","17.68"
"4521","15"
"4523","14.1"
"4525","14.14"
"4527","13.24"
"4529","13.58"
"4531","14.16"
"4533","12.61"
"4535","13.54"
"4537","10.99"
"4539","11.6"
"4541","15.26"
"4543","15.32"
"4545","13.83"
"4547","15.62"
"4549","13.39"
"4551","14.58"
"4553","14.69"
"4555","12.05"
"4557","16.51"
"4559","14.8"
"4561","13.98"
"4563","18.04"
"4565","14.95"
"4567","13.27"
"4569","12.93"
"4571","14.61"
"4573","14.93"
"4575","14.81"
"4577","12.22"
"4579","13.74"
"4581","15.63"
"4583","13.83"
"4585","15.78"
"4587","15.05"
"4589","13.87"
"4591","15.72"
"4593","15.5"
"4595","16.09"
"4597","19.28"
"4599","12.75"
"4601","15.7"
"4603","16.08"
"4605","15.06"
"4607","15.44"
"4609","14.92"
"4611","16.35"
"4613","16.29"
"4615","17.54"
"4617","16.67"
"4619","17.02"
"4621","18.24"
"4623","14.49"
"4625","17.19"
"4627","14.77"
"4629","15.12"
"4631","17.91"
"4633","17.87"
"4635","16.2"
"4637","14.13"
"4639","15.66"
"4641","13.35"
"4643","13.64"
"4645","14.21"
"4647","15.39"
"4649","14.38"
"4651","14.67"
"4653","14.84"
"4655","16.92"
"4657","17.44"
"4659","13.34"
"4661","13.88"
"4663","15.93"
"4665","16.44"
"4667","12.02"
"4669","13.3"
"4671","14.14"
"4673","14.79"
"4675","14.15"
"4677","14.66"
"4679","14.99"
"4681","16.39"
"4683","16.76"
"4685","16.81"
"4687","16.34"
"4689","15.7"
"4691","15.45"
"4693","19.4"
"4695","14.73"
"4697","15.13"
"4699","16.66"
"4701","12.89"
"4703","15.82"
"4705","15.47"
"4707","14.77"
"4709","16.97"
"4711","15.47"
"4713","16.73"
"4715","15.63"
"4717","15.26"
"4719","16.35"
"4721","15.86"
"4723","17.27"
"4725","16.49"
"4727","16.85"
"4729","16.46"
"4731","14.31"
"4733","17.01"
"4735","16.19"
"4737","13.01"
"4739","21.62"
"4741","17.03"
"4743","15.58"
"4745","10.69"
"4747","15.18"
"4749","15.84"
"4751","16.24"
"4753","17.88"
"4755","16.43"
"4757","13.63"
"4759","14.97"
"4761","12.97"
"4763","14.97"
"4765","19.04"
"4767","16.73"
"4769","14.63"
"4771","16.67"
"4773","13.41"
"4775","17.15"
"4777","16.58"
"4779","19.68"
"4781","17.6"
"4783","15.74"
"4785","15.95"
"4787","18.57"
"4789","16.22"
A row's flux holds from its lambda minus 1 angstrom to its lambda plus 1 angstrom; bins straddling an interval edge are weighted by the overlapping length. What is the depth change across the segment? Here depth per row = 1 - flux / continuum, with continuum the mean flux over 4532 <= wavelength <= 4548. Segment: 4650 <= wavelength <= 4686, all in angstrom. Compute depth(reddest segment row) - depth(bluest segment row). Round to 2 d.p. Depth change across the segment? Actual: -0.16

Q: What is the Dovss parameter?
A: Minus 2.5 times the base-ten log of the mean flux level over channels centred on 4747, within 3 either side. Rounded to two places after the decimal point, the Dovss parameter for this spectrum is -2.86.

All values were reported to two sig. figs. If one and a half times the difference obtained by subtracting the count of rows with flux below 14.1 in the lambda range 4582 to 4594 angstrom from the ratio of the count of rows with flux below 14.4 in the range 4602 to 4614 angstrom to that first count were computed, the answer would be -3.0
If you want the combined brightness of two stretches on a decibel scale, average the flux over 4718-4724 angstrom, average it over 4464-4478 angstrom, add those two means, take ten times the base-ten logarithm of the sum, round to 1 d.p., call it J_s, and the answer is 14.9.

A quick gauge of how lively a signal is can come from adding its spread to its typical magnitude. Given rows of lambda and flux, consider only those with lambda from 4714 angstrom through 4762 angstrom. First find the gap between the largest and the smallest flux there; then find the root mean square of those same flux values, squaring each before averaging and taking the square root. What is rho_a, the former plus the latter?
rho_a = 26.8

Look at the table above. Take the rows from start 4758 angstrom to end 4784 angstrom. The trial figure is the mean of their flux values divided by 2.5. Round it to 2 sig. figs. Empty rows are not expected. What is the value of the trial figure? 6.5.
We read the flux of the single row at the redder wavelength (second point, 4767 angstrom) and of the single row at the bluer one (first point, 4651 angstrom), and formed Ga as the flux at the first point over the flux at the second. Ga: 0.88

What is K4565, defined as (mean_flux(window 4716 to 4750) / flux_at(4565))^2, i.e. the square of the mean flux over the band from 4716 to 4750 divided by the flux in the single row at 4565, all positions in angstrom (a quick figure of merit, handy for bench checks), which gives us 1.14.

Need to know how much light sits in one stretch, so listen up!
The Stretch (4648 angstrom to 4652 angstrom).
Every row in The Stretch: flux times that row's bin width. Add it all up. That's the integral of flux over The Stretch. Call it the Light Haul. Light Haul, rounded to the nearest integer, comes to 58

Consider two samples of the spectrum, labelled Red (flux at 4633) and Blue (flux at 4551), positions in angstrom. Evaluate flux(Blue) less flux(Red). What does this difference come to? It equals -3.3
